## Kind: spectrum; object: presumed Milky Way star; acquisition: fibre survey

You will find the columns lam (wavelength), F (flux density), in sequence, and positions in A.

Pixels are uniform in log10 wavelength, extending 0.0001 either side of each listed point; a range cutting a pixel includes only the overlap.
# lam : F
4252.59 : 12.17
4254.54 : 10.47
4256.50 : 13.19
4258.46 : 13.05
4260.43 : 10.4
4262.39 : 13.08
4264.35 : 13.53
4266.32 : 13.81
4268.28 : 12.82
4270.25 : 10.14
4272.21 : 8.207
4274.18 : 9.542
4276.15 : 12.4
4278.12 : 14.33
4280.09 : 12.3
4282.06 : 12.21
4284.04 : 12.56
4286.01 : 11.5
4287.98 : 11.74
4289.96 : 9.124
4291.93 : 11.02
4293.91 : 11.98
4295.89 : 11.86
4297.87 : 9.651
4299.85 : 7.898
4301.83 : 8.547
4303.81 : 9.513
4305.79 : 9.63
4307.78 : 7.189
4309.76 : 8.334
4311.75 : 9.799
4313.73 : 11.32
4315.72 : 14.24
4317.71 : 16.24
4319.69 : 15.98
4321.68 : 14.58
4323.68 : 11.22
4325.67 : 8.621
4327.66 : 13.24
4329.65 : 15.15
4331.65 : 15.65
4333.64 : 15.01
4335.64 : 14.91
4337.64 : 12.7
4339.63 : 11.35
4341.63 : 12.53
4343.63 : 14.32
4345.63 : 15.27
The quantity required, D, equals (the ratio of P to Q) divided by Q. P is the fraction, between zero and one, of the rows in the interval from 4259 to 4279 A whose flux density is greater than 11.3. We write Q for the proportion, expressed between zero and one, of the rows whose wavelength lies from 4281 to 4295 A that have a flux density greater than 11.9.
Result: 3.3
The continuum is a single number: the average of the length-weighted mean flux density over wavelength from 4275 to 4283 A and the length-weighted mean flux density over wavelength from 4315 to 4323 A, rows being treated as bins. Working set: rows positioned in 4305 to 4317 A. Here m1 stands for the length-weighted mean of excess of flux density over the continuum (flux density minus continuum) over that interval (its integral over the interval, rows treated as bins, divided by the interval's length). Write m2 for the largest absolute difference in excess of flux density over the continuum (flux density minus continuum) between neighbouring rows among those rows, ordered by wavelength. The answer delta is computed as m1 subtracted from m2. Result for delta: 7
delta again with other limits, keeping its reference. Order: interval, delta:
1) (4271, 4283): 5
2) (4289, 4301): 6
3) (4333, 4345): 3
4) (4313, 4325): 3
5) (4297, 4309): 8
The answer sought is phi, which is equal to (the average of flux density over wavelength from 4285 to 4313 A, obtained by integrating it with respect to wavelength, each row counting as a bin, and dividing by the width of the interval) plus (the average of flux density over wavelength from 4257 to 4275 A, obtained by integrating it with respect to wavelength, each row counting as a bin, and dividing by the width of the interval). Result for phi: 21.5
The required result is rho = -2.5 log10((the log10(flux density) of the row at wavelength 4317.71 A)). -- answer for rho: -0.21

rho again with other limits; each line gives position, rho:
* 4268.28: -0.11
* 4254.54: -0.02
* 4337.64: -0.11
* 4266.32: -0.14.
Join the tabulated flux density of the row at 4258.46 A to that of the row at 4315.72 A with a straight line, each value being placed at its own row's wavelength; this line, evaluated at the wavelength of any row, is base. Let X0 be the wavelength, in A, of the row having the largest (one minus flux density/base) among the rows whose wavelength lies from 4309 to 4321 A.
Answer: 4309.76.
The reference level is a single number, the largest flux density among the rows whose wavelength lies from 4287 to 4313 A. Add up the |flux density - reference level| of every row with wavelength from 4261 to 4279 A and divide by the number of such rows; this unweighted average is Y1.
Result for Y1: 1.8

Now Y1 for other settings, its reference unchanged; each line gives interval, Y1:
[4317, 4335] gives 2.9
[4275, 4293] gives 0.9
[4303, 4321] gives 3.0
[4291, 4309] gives 2.3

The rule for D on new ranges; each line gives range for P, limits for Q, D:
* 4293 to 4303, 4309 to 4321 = 1.6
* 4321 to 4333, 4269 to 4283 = 2.0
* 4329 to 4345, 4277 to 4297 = 4.0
